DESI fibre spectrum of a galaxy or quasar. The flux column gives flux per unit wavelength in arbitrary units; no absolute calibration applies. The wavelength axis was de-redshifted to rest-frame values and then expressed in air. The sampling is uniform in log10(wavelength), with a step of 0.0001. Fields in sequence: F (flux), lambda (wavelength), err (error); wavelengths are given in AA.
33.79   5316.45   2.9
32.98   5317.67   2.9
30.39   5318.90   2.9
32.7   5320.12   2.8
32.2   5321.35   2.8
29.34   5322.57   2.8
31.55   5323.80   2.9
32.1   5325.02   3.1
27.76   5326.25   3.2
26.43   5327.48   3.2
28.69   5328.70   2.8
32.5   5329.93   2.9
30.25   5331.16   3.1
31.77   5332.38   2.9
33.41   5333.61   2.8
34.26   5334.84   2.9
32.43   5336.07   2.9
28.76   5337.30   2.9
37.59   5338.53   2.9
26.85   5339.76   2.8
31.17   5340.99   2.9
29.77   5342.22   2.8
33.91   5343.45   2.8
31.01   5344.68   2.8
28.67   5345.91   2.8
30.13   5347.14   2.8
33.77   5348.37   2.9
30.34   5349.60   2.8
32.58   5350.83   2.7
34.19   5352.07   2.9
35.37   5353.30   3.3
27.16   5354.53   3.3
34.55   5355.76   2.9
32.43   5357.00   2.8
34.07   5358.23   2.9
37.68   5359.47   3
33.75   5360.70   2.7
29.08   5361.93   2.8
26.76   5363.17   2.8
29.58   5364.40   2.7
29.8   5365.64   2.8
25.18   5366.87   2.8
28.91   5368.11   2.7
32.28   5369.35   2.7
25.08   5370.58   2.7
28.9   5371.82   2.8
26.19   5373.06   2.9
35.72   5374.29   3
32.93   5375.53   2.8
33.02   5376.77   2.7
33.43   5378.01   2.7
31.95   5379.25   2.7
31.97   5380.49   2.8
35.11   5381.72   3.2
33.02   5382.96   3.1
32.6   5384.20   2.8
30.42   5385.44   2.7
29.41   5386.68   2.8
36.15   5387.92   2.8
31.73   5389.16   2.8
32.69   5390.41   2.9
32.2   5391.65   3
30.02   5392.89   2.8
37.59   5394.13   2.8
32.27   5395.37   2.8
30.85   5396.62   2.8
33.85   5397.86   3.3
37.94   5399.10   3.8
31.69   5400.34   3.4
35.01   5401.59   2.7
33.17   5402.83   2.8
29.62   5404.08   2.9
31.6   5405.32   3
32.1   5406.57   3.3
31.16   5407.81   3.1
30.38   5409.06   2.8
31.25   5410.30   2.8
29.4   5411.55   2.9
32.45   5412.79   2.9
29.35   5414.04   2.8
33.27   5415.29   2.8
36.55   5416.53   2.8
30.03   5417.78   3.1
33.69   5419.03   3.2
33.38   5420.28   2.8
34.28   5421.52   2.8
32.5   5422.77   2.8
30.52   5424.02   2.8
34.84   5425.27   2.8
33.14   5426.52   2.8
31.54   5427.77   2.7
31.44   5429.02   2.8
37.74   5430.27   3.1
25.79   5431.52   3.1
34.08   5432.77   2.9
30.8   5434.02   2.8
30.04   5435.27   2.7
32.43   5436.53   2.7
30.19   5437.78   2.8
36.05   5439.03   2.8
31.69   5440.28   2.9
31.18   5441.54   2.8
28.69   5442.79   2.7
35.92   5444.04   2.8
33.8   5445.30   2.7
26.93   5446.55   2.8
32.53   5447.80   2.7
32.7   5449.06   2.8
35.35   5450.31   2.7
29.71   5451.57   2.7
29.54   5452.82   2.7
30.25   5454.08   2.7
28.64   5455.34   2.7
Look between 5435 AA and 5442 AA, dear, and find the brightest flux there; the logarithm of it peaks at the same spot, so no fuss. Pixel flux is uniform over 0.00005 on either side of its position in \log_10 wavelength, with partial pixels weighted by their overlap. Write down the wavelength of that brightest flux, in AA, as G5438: 5439.03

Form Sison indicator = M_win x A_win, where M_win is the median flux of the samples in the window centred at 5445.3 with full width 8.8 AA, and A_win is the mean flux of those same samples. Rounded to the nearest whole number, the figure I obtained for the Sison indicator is 1031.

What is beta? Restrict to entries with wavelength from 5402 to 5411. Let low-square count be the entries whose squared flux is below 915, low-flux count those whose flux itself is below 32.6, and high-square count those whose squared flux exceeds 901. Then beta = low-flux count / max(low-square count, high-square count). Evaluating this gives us 1.0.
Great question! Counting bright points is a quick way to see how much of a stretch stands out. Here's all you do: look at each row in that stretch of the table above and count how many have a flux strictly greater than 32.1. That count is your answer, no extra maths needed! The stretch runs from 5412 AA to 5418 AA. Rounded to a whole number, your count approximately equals 3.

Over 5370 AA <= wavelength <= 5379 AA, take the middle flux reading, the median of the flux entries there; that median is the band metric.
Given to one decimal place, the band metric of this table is 32.9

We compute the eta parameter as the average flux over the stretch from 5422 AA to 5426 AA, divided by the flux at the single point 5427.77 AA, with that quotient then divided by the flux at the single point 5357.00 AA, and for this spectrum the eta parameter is 0.0319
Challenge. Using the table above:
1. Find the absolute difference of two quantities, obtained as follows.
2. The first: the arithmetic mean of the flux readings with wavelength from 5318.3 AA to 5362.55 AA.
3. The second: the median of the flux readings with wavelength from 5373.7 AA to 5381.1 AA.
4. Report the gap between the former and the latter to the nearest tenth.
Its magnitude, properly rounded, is 1.3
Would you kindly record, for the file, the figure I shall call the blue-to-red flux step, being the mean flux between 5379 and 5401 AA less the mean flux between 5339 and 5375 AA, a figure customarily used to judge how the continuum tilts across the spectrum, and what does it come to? 2.0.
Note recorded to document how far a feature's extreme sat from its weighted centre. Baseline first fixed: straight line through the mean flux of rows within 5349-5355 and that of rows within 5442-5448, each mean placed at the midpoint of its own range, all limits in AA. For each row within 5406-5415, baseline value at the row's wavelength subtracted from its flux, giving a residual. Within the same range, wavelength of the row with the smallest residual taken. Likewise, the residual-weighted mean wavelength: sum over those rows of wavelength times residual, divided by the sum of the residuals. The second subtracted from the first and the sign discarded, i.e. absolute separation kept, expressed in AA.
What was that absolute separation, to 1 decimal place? 2.4 AA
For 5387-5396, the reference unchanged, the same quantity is 1.5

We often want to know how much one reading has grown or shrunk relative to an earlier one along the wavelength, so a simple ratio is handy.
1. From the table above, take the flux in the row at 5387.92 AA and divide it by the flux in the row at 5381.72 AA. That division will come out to 1.03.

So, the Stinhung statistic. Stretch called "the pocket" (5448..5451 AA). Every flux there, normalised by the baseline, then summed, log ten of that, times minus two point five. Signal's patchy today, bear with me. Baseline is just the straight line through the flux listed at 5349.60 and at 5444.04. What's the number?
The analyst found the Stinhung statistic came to -0.68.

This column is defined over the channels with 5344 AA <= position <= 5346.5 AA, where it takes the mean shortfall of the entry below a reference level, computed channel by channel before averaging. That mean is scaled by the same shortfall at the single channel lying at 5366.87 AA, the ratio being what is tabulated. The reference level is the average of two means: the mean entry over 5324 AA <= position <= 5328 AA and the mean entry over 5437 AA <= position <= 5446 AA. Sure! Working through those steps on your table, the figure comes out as 0.15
